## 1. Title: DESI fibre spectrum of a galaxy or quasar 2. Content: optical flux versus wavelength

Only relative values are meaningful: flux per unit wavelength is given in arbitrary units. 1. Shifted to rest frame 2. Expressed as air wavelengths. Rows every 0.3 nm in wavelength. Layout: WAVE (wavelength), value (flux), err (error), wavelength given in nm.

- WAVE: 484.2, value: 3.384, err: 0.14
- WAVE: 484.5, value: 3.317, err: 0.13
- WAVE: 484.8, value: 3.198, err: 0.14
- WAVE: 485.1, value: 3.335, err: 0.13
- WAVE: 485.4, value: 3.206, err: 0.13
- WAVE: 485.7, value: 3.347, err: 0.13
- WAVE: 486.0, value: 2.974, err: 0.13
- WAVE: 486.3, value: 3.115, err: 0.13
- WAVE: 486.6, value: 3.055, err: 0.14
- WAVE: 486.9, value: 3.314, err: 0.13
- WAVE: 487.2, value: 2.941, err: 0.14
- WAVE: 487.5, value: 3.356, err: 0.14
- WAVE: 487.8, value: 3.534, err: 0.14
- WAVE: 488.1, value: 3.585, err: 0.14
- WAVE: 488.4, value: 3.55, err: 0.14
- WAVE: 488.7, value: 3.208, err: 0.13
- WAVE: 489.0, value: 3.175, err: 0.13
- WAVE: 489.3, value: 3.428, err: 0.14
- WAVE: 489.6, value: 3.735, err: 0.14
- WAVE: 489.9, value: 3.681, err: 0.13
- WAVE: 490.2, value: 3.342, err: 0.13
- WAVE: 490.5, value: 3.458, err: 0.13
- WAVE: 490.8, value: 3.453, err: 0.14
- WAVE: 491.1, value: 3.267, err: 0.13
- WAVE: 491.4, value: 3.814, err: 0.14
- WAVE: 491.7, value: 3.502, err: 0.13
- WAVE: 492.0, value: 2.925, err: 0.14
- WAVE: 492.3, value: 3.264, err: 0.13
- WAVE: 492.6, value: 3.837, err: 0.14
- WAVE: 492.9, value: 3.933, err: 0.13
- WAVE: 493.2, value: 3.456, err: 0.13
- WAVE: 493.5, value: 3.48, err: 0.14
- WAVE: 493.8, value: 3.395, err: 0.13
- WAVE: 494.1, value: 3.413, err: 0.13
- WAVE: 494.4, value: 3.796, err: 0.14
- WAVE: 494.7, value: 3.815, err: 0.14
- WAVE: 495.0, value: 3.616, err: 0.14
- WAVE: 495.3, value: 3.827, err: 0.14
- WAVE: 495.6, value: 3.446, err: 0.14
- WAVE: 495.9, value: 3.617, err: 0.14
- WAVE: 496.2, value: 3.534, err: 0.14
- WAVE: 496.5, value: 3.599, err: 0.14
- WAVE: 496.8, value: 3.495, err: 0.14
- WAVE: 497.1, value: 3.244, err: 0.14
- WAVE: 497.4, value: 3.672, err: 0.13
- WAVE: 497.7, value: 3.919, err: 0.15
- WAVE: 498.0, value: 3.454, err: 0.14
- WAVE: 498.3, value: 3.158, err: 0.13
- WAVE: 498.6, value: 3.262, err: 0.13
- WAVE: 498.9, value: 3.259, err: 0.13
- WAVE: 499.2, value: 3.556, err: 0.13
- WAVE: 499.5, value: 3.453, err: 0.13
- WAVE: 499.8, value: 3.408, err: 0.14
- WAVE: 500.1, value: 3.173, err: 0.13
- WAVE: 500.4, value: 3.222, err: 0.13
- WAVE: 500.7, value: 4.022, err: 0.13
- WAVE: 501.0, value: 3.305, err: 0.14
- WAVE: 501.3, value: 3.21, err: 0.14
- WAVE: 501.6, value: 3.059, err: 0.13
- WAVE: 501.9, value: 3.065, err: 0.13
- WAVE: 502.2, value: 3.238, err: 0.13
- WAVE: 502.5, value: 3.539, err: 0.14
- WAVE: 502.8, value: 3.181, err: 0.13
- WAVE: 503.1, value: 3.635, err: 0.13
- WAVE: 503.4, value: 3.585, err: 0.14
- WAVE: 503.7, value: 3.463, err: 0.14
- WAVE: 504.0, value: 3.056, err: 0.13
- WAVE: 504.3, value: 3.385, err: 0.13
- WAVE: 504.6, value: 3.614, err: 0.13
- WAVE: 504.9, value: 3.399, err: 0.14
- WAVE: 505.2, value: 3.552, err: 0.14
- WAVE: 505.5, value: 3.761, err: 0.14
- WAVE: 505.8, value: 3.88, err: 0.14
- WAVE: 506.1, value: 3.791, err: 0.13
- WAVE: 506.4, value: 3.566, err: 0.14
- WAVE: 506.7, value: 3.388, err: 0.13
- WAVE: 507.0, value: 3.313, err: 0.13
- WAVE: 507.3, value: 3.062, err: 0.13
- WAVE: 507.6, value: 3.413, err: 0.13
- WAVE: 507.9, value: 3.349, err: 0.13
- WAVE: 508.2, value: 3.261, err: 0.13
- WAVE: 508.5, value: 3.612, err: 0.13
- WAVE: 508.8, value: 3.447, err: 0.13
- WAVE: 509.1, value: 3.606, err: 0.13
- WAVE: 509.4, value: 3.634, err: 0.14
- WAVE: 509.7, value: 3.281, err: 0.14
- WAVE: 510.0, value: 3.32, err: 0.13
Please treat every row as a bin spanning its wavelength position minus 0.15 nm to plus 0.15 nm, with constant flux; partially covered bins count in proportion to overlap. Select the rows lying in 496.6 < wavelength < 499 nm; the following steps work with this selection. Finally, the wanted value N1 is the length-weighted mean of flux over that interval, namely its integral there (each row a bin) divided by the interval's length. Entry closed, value 3.44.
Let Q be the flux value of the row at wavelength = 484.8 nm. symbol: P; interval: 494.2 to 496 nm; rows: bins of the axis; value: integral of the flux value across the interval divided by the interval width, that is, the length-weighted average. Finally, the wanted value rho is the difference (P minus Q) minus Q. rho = -2.7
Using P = 3.68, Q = 3.198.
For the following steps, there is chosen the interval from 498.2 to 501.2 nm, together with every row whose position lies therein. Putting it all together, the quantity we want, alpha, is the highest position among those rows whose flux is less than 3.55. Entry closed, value 501.0 nm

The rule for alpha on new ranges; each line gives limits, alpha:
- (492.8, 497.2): 497.1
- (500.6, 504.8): 504.3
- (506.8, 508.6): 508.2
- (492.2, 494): 493.8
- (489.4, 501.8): 501.6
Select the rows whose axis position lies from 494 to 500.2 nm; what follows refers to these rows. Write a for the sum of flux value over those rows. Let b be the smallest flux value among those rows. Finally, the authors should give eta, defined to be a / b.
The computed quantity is 23.3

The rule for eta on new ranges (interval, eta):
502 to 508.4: 23.7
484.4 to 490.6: 23.8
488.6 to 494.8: 25.1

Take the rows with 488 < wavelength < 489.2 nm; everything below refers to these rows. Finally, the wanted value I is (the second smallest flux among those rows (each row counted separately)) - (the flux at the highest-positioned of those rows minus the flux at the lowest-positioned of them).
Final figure 3.62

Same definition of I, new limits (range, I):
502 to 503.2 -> 2.84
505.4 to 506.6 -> 3.96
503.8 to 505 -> 3.04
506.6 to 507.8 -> 3.29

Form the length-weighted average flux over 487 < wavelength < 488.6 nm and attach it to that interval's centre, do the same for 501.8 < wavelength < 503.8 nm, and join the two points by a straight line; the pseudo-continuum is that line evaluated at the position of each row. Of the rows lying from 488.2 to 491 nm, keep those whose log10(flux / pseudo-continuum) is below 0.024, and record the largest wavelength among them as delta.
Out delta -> 490.8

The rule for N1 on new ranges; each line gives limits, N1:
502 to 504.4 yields 3.38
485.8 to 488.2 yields 3.23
